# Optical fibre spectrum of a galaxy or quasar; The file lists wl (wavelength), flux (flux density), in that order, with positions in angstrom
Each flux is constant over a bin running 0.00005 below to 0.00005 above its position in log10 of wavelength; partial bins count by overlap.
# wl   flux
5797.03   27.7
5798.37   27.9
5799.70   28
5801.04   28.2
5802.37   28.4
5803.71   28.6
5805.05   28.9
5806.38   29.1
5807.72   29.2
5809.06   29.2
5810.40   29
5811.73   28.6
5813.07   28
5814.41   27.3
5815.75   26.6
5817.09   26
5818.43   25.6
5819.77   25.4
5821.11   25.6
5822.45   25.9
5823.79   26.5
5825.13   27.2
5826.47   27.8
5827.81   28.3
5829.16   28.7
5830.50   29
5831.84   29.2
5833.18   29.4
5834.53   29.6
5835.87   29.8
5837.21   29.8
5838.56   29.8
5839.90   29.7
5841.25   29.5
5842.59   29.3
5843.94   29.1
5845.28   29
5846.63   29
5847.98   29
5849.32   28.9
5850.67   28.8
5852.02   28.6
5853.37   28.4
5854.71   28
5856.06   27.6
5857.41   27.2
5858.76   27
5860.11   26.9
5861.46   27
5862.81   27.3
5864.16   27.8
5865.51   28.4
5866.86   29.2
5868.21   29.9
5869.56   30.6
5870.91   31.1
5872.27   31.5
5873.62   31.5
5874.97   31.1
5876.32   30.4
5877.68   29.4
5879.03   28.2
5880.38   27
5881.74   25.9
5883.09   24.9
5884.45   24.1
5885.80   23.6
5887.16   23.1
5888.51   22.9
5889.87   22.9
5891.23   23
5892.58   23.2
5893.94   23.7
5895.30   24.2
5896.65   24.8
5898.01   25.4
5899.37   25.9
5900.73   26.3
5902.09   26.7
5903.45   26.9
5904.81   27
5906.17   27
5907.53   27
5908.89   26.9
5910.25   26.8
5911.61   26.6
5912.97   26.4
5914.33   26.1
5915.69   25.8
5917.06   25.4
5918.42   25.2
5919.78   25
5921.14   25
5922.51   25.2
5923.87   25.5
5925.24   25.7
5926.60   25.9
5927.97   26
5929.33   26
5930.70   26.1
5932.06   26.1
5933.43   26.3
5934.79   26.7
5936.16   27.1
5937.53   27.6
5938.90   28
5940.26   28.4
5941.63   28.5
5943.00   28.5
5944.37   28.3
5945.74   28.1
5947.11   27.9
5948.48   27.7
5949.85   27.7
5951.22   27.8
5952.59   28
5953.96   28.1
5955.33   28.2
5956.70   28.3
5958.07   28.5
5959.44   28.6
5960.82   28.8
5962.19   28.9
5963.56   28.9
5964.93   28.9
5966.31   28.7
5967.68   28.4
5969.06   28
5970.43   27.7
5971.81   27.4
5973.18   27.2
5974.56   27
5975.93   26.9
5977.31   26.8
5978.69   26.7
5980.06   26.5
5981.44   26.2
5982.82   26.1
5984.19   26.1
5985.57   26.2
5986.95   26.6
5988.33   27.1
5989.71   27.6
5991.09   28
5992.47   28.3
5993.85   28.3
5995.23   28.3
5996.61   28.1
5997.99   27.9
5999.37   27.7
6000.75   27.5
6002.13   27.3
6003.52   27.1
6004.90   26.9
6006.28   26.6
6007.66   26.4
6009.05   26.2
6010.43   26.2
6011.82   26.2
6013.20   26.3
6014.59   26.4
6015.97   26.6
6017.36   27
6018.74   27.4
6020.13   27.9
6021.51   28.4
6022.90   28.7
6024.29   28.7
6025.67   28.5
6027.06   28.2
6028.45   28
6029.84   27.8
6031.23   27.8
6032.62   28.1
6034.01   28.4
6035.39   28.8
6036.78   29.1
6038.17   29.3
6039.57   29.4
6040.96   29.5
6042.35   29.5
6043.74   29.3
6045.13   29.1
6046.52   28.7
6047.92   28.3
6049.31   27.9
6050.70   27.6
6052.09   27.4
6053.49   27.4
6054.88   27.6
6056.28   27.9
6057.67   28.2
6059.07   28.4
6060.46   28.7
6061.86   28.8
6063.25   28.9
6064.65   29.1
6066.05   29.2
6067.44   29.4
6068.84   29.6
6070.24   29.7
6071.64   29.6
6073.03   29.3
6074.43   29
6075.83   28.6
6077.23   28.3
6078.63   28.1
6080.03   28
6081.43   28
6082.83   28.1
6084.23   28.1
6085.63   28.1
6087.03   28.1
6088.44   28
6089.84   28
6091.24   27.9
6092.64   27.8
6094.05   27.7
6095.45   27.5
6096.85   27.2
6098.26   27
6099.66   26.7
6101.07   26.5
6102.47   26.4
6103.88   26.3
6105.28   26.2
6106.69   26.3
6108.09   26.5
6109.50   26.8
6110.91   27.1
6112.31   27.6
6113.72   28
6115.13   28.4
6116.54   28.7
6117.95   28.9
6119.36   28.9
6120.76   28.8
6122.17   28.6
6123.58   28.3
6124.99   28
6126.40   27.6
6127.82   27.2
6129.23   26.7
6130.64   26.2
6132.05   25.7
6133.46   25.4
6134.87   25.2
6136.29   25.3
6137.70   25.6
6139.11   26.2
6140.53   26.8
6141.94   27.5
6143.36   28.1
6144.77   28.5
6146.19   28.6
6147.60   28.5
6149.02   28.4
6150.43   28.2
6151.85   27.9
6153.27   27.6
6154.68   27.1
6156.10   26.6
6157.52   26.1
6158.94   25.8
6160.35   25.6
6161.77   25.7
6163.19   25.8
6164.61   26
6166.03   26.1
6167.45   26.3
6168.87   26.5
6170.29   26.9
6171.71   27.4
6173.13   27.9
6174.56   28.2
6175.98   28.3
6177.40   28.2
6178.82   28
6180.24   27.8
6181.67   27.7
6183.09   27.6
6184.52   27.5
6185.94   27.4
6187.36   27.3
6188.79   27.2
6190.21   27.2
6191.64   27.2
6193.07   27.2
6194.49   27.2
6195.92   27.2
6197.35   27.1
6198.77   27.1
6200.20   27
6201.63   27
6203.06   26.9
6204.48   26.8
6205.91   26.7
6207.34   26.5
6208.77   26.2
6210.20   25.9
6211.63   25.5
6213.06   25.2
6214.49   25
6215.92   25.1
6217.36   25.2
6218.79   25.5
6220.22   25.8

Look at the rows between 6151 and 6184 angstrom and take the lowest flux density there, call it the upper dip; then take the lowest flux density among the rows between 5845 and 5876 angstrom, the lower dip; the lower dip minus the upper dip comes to 1.3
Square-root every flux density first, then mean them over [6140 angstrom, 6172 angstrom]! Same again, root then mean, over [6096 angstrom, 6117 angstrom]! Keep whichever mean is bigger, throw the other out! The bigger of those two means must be 5.20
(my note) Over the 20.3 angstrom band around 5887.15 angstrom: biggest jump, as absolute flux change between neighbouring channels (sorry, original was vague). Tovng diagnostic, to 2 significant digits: 1.2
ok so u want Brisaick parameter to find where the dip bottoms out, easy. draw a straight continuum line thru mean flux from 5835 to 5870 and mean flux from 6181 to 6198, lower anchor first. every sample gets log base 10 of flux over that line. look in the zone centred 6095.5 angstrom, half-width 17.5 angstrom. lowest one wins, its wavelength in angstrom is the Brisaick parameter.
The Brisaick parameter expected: 6105.28 angstrom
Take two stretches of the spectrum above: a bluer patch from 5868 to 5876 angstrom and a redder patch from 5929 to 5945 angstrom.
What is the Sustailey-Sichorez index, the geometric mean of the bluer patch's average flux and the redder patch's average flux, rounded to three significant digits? 29.1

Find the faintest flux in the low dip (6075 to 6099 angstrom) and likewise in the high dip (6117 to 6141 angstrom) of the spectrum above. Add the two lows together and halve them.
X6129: 26.1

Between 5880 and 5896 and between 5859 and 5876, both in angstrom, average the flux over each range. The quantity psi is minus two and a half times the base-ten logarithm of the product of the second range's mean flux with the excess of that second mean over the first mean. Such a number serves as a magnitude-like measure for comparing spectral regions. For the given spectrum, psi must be -5.5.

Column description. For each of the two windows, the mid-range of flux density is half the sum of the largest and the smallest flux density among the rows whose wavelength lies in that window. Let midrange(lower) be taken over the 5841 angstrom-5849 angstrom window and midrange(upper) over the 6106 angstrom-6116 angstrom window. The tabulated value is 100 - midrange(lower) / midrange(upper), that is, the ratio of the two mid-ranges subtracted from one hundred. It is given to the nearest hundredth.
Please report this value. 98.93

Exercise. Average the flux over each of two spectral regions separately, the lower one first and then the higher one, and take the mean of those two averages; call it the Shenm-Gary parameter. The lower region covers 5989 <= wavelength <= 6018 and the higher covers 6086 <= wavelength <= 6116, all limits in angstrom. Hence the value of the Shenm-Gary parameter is 27.2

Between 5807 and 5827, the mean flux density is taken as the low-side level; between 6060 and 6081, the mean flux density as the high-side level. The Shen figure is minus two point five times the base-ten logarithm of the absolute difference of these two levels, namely -0.6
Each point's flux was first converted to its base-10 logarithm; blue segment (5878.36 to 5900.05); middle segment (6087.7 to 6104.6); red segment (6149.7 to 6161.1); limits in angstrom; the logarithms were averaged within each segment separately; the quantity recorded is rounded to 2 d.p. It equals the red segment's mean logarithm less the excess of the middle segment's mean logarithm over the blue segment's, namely 1.38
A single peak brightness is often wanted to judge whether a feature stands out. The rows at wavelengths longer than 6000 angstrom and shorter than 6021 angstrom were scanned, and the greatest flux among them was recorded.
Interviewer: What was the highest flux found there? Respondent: 27.9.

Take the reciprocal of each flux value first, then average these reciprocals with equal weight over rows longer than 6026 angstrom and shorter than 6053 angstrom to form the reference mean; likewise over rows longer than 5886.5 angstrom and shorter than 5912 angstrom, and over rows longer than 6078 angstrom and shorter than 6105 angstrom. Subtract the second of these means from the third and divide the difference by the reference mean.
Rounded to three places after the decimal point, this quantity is -0.097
